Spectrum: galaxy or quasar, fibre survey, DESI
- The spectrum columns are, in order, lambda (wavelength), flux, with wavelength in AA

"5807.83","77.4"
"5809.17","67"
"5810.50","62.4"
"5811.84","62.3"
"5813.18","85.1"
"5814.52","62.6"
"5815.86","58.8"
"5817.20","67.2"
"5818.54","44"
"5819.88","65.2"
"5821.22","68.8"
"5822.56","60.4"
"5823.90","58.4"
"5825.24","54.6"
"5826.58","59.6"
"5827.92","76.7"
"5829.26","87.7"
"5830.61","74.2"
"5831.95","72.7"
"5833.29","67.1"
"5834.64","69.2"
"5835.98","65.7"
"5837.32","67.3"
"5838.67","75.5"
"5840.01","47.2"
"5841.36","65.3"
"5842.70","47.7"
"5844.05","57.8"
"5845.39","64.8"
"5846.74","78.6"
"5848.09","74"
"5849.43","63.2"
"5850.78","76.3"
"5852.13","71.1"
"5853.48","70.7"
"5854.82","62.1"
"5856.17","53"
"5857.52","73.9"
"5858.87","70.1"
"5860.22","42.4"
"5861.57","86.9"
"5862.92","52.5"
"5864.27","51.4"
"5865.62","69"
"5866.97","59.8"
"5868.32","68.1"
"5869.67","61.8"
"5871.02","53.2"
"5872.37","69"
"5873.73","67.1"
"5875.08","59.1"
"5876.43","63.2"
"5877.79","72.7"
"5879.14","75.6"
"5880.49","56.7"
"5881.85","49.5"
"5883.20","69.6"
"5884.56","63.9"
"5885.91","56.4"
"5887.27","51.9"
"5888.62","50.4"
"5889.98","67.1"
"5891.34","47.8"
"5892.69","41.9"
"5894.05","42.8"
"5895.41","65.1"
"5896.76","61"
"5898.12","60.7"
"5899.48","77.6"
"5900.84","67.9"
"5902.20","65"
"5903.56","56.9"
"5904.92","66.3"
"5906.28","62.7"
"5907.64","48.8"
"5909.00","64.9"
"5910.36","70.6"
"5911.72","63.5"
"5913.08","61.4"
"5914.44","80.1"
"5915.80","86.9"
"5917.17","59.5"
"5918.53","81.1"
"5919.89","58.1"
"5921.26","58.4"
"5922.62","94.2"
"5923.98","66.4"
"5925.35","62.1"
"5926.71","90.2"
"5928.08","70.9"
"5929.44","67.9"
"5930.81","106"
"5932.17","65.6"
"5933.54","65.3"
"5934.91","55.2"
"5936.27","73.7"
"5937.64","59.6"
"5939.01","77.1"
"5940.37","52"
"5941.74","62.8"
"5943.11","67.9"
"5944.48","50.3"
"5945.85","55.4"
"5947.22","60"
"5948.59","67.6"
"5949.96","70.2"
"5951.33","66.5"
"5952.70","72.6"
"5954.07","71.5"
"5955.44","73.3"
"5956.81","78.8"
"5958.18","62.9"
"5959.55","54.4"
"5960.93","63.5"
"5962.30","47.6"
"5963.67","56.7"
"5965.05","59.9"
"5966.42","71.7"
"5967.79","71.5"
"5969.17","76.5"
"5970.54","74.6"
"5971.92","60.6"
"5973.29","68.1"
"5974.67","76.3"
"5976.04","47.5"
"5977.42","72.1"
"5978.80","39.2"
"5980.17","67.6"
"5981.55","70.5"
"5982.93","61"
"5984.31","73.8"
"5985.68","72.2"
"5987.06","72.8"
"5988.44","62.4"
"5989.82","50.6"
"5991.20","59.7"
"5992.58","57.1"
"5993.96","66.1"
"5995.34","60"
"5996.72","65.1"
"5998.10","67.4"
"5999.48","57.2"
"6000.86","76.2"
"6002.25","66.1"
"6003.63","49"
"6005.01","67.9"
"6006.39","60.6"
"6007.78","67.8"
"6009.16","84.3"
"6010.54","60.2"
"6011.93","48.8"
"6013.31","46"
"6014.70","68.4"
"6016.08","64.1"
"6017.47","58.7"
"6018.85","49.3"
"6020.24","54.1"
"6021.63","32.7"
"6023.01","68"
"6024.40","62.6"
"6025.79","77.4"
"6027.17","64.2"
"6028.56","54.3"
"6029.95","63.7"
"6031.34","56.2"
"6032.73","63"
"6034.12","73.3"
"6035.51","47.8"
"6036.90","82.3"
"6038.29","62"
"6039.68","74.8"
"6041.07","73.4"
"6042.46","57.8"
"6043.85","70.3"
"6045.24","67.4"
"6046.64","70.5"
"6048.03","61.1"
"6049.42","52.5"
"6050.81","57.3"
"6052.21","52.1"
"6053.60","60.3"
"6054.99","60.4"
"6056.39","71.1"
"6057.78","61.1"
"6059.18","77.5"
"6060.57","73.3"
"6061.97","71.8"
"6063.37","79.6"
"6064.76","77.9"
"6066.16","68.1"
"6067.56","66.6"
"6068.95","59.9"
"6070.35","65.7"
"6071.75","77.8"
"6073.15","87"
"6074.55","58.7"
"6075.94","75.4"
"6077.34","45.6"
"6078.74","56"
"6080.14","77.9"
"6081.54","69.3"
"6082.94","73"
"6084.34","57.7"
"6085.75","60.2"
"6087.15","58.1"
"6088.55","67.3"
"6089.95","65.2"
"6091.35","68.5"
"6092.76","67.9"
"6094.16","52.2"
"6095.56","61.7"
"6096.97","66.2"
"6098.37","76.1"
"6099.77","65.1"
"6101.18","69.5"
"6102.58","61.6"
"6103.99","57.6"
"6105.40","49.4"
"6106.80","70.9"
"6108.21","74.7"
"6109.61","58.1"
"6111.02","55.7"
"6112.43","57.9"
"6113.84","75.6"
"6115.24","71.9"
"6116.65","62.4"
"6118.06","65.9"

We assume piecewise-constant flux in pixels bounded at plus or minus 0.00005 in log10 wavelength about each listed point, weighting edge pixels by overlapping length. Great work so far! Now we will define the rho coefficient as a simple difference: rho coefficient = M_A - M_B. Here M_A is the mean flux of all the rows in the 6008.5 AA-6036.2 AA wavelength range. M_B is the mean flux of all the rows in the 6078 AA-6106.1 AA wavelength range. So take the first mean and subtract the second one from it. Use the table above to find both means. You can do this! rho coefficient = -4.2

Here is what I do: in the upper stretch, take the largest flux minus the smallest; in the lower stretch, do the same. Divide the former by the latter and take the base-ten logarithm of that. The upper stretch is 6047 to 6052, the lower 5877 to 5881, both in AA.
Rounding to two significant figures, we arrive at -0.34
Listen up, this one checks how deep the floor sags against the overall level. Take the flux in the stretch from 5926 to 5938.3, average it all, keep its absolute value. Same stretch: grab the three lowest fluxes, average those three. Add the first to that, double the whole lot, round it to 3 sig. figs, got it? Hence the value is 265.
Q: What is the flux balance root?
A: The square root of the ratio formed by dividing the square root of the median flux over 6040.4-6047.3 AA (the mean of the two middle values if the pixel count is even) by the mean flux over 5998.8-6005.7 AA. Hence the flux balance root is 0.364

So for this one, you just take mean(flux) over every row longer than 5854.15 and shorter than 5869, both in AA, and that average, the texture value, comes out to 62.7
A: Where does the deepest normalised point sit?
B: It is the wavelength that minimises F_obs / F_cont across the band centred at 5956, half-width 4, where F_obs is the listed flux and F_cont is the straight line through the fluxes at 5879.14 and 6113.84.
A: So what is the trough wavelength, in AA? 5959.55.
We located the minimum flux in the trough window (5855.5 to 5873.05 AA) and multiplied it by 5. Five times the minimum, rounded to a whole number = 212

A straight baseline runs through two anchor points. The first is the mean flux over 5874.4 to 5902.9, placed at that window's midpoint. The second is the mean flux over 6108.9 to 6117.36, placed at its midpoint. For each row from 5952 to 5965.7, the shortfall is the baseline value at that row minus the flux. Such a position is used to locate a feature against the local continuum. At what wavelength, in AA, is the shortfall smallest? 5956.81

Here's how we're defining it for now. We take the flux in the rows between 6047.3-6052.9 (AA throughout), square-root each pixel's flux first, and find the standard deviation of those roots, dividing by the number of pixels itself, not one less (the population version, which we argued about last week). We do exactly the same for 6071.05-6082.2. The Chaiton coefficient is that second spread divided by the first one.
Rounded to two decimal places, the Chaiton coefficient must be 3.26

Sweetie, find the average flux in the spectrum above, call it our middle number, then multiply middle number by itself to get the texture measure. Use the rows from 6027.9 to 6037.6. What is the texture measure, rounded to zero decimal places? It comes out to 3962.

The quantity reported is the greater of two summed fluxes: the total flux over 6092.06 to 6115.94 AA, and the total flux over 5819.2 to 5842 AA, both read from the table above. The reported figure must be 1136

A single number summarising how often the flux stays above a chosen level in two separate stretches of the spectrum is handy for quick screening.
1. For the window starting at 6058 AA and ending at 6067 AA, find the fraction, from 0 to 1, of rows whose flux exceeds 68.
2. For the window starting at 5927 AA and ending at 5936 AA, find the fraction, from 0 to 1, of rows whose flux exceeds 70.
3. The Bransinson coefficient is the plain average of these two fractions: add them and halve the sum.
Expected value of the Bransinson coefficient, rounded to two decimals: 0.67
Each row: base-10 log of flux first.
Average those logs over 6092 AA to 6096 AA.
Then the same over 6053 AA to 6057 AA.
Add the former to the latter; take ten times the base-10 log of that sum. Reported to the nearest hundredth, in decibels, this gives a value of 5.54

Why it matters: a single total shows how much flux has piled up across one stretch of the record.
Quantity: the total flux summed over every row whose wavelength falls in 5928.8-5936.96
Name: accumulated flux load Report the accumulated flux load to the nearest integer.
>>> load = 434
